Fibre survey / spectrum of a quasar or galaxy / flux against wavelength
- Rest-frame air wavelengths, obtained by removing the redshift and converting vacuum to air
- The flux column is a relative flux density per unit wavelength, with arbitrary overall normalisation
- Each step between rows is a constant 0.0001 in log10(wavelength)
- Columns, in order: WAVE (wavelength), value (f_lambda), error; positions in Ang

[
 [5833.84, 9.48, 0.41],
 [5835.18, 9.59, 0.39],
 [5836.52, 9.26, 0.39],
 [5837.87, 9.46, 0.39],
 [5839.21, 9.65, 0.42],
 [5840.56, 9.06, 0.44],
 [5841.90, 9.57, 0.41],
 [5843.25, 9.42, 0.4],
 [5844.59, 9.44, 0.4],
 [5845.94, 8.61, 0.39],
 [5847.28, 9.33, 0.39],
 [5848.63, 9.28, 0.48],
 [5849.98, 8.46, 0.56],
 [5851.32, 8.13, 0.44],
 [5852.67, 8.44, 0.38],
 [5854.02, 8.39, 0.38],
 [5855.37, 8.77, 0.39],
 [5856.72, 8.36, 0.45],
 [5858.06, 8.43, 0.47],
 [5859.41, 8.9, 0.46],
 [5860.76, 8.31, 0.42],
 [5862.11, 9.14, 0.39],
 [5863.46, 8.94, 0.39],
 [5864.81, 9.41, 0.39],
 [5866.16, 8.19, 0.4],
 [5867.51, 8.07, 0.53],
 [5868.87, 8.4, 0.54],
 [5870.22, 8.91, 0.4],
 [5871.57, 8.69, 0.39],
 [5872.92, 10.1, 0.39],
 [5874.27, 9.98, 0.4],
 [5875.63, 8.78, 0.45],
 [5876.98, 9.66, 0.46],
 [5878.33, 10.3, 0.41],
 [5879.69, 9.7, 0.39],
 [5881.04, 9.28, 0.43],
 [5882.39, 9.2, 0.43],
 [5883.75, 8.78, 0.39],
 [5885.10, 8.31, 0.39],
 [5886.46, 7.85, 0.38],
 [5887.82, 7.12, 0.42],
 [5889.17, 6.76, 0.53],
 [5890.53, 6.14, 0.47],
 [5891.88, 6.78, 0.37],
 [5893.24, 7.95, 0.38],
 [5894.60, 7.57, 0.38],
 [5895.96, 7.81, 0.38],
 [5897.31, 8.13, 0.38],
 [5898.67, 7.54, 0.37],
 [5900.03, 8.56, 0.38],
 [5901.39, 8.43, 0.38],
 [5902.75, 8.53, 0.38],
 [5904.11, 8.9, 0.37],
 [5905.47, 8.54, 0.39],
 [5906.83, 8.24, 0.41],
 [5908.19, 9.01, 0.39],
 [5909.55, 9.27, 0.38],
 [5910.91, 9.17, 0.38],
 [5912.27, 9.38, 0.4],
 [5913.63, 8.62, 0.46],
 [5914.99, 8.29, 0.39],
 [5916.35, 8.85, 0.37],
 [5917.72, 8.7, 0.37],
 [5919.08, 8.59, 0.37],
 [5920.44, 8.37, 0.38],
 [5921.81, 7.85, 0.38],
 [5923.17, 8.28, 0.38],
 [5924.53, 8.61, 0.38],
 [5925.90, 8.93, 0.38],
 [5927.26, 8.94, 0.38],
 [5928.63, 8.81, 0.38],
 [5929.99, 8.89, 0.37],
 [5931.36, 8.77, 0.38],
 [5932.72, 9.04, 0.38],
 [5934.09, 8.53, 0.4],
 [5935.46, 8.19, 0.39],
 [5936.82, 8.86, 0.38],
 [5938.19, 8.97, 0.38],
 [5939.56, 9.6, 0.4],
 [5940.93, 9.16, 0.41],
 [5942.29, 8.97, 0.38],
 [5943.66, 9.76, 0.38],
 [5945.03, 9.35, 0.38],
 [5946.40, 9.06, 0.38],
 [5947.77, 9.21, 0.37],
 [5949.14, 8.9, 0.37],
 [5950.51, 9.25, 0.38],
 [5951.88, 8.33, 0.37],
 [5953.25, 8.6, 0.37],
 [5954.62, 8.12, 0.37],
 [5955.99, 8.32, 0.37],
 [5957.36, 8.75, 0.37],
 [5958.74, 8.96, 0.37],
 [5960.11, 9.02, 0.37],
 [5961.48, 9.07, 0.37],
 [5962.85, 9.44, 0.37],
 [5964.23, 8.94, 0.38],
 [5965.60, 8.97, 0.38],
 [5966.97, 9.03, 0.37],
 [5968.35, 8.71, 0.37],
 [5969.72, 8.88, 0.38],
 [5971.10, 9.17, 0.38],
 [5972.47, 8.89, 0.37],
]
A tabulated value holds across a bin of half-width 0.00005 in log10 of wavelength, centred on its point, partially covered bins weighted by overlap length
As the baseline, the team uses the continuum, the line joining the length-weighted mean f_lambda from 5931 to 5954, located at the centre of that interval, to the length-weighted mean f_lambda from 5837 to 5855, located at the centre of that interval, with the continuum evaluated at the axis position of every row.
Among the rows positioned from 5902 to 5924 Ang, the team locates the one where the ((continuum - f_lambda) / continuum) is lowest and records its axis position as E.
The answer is 5912.27 Ang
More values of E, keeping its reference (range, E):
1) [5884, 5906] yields 5904.11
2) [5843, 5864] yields 5844.59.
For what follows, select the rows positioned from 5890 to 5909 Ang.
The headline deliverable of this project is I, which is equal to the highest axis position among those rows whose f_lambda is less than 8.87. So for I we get 5906.83 Ang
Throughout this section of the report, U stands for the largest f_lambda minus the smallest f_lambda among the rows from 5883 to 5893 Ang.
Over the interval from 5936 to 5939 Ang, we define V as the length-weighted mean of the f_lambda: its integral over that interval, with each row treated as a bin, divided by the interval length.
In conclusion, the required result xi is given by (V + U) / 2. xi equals 5.78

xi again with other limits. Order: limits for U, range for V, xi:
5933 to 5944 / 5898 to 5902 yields 4.87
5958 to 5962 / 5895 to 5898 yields 4.03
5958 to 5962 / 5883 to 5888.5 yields 4.07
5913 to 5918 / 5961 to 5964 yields 4.88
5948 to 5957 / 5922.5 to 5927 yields 4.89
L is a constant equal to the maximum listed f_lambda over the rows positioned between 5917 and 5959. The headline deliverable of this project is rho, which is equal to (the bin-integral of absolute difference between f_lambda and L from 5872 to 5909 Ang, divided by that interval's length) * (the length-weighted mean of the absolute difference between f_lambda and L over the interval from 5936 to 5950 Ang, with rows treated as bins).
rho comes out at 0.82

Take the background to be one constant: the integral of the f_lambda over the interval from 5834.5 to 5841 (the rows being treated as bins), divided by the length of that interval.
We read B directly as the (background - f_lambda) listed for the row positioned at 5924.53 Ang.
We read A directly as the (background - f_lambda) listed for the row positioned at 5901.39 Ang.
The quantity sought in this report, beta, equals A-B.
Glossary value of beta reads 0.2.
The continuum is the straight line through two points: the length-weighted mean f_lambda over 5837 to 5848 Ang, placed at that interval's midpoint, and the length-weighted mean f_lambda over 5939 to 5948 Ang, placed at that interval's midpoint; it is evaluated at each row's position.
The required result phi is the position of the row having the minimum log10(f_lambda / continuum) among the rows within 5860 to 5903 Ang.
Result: 5890.53 Ang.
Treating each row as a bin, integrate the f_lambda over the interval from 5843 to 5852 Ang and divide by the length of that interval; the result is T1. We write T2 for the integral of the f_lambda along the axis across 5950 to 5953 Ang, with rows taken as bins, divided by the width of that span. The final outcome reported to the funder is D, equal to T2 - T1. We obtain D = -0.2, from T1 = 8.9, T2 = 8.7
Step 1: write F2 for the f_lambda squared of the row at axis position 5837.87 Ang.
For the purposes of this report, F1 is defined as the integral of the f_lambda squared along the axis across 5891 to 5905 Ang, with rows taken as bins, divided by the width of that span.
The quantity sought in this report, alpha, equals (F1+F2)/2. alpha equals 77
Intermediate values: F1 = 64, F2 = 89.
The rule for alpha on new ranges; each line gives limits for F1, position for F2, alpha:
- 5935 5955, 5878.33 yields 93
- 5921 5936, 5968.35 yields 75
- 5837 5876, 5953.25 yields 77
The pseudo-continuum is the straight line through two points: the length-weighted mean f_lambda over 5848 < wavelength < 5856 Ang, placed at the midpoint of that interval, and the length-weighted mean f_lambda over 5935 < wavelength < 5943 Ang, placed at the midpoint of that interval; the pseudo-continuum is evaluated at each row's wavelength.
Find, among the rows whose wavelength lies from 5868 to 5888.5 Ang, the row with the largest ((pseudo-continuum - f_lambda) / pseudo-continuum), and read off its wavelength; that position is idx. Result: 5887.82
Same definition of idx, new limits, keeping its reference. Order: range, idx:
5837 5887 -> 5886.46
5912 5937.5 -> 5921.81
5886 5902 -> 5890.53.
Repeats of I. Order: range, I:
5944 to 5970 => 5968.35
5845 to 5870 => 5868.87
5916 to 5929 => 5928.63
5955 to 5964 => 5957.36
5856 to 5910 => 5906.83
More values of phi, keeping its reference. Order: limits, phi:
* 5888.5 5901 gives 5890.53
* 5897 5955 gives 5898.67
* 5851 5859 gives 5851.32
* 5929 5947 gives 5935.46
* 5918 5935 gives 5921.81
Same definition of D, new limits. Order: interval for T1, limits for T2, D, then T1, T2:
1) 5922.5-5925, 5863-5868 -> 0.2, 8.4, 8.7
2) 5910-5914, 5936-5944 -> 0.1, 9.1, 9.2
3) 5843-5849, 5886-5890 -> -2.0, 9.2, 7.2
